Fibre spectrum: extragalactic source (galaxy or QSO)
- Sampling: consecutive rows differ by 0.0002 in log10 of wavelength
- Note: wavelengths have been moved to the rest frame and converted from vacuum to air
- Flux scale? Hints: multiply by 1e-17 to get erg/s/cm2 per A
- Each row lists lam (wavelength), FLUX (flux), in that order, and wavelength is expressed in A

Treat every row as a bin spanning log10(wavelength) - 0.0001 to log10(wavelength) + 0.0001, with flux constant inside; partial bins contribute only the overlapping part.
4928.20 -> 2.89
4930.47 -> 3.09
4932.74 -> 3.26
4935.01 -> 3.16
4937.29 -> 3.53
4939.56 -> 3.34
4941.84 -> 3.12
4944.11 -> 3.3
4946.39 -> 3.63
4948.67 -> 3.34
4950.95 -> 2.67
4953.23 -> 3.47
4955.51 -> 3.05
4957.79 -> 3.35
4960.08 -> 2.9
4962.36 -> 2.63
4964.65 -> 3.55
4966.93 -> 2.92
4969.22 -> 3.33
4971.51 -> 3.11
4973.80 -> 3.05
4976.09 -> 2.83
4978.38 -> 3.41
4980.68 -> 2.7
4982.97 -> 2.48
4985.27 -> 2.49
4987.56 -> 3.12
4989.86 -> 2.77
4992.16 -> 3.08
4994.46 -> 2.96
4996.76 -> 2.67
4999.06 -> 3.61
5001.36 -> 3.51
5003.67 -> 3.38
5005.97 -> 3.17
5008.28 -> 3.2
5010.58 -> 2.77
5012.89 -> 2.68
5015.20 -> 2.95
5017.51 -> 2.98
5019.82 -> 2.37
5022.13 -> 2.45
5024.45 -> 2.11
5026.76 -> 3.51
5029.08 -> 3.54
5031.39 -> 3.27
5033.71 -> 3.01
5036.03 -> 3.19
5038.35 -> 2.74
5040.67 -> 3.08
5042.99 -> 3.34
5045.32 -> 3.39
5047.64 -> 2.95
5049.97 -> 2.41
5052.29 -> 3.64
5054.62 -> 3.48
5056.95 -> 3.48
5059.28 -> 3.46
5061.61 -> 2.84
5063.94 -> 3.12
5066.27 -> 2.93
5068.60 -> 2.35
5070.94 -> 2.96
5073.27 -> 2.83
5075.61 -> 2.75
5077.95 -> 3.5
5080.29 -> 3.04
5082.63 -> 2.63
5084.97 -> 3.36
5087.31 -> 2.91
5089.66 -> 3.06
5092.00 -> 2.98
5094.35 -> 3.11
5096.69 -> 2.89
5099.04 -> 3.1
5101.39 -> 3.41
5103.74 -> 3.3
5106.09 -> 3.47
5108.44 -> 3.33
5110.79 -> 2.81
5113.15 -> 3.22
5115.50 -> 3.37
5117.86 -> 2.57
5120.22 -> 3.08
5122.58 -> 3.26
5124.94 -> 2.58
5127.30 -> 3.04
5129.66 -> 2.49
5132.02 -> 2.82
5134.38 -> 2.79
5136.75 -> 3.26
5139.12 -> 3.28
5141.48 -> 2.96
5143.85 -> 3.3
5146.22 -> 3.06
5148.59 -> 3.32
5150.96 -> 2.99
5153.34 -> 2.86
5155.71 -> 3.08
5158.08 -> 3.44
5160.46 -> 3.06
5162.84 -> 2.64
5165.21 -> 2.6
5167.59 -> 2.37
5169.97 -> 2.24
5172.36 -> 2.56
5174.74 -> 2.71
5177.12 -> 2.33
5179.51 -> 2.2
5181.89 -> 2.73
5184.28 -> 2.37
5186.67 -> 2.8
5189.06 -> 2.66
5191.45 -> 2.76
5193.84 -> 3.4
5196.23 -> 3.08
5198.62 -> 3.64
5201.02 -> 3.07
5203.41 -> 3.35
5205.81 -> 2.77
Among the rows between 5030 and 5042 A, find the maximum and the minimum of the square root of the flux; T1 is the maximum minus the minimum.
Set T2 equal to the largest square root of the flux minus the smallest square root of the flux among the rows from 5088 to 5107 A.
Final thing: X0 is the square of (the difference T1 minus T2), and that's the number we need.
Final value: 0.000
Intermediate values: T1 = 0.15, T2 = 0.163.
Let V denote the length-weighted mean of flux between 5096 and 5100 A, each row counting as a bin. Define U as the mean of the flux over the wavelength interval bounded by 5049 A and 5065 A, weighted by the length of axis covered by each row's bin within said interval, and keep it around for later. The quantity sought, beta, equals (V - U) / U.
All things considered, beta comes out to -0.07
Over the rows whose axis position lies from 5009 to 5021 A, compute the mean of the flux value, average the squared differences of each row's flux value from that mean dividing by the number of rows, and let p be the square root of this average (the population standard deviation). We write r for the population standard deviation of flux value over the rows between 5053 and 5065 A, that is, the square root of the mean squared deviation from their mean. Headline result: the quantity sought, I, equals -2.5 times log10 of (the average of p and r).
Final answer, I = 1.55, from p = 0.22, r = 0.26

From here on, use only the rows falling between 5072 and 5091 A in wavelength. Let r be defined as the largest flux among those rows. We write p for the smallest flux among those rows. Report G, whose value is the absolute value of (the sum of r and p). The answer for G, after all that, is 6.13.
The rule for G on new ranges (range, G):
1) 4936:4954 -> 6.30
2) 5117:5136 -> 5.75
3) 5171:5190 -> 5.00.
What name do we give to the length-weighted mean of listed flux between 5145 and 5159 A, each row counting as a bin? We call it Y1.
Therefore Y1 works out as 3.1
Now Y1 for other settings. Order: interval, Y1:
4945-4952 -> 3.2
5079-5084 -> 2.9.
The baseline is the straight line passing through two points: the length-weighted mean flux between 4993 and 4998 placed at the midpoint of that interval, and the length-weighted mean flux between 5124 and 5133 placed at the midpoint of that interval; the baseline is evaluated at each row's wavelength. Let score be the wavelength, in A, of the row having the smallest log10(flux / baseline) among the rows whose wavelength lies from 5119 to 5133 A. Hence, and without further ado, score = 5129.66 A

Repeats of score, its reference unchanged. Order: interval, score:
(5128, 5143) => 5129.66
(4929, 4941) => 4930.47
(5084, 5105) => 5096.69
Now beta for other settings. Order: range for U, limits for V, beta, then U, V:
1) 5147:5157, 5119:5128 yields -0.03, 3.07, 2.98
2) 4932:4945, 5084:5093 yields -0.06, 3.29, 3.07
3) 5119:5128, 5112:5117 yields 0.09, 2.98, 3.25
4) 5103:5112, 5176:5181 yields -0.29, 3.22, 2.29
